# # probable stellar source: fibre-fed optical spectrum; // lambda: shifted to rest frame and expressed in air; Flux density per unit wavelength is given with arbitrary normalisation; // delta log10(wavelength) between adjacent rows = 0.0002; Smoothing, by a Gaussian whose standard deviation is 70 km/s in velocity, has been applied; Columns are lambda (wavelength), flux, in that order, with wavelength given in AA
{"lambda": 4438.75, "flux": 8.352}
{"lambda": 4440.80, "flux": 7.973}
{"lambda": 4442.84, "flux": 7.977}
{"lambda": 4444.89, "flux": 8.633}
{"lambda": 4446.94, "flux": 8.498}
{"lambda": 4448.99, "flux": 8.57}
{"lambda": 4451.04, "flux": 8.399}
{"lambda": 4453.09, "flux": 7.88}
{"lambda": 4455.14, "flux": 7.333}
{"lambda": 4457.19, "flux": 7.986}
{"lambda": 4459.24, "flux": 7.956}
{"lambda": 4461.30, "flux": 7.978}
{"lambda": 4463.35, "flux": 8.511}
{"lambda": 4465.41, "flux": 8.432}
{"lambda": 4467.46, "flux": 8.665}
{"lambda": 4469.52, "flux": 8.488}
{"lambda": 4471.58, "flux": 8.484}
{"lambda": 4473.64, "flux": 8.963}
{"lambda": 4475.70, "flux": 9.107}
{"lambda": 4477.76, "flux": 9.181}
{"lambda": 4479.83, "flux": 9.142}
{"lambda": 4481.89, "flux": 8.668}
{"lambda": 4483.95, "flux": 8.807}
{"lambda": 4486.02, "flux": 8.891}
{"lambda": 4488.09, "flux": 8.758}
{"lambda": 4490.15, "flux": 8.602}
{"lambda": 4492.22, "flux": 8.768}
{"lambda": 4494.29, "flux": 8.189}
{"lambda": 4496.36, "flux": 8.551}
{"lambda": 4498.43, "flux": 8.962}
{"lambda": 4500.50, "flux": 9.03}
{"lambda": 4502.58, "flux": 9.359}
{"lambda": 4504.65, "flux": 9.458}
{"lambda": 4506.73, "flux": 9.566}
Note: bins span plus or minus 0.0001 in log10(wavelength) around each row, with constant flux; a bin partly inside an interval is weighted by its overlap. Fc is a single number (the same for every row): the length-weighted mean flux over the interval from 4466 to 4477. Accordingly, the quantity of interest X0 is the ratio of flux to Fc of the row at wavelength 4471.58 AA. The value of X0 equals 0.97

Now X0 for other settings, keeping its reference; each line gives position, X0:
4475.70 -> 1.04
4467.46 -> 0.99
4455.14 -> 0.84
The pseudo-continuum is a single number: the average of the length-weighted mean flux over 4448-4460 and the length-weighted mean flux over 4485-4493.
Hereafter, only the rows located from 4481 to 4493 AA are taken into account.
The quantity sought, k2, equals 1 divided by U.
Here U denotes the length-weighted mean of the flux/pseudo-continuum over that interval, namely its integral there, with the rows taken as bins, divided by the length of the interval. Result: 0.96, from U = 1.04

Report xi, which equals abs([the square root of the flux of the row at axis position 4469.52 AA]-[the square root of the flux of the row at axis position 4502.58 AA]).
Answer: 0.15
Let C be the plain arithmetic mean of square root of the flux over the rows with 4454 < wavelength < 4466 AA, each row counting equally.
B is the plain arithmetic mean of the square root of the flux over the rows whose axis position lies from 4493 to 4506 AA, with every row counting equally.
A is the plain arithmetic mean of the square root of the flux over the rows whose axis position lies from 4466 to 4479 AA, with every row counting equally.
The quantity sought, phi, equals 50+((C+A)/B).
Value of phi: 51.94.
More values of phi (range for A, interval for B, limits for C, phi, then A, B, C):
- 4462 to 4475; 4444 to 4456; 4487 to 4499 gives 52.05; 2.93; 2.87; 2.94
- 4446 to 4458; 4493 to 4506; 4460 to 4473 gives 51.93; 2.85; 2.99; 2.90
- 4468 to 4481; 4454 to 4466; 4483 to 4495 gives 52.09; 2.98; 2.83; 2.94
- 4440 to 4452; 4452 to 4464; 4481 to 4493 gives 52.07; 2.89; 2.82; 2.96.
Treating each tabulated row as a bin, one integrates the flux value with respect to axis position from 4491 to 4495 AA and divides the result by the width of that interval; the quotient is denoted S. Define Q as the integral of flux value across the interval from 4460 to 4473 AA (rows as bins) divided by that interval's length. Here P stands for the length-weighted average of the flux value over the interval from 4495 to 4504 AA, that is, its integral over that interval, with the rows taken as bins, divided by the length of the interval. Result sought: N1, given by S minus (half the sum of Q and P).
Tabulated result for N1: -0.2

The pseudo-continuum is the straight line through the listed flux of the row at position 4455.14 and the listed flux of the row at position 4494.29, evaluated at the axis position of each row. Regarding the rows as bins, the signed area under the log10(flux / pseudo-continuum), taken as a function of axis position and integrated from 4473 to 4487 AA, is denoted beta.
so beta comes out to 0.79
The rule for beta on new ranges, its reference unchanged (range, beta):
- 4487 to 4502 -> 0.40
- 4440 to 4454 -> 0.89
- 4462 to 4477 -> 0.81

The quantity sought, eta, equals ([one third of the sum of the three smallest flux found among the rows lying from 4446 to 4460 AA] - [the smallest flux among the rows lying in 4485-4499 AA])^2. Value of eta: 0.22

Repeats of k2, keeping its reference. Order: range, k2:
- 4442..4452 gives 1.00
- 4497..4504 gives 0.92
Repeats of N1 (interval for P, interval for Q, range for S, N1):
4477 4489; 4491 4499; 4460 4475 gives -0.2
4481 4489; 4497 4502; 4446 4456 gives -0.7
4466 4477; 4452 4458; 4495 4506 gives 0.8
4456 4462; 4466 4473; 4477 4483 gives 0.7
